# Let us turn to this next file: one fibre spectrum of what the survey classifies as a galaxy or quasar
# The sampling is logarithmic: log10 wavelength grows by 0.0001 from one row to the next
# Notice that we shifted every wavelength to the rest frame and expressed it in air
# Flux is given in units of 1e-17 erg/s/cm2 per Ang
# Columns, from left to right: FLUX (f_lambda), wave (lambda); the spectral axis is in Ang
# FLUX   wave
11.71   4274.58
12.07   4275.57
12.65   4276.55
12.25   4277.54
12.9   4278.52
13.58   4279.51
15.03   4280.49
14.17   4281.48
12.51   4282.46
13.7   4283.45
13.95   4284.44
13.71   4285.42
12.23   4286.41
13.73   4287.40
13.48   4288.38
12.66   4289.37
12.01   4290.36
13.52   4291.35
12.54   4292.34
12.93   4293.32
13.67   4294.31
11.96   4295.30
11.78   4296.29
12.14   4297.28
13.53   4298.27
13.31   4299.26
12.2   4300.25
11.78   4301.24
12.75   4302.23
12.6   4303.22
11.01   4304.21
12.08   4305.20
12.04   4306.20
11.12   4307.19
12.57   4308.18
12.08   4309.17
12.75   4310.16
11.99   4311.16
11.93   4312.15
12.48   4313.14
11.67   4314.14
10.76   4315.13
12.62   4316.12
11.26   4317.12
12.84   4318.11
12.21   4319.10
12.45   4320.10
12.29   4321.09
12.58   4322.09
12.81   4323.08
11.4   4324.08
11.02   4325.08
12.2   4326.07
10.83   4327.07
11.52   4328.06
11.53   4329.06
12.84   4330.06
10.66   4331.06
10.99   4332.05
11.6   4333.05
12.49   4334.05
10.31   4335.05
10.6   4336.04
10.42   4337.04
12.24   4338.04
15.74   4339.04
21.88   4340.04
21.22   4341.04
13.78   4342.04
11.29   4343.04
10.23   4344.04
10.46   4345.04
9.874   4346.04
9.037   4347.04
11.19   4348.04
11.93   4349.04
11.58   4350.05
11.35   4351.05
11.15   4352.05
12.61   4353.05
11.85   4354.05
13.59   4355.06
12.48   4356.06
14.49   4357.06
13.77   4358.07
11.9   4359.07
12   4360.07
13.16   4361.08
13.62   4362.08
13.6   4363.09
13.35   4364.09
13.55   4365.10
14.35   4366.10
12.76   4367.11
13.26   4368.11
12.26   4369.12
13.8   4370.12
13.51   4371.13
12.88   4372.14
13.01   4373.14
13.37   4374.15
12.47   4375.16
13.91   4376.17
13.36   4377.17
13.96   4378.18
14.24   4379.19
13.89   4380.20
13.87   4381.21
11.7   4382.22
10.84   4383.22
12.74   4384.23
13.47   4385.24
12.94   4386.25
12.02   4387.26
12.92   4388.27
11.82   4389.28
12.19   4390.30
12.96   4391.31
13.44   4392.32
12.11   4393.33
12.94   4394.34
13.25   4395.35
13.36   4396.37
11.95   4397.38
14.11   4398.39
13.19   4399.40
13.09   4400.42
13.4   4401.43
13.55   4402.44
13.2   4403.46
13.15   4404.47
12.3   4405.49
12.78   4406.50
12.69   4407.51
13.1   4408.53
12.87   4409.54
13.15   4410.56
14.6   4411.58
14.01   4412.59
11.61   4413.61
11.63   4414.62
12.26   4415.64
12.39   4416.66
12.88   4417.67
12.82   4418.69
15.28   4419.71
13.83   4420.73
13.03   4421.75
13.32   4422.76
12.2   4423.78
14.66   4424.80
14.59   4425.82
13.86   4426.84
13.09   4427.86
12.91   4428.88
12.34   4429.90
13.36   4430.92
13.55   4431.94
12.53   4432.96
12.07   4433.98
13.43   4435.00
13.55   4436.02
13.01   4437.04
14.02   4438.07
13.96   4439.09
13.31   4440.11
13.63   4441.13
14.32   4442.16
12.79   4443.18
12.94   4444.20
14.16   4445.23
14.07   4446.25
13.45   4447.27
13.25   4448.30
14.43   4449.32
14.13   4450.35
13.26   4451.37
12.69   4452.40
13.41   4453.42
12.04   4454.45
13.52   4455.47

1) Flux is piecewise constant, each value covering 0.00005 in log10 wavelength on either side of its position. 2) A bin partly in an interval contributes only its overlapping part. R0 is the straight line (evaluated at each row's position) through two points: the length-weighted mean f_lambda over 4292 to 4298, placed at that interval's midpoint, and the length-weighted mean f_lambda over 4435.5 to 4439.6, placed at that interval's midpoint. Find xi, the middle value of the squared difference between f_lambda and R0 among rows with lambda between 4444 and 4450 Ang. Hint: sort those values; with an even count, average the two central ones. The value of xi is 0.2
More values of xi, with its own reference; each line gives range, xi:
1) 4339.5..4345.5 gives 6.7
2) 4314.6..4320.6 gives 0.2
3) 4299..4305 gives 0.3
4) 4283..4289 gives 1.5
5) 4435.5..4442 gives 0.1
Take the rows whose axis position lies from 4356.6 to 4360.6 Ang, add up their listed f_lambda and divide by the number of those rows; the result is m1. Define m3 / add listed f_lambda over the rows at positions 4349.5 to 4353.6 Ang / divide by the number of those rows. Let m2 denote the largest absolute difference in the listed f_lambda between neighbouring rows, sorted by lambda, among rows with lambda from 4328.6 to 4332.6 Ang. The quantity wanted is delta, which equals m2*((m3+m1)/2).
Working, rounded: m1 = 13.0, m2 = 2.2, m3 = 11.7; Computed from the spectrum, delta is 27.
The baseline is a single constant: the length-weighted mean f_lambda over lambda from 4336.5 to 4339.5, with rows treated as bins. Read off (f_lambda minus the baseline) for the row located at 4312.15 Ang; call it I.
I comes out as -0.8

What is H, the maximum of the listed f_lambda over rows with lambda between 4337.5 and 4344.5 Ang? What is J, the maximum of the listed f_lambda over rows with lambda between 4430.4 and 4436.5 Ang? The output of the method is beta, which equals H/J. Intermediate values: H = 21.88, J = 13.55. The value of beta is 1.61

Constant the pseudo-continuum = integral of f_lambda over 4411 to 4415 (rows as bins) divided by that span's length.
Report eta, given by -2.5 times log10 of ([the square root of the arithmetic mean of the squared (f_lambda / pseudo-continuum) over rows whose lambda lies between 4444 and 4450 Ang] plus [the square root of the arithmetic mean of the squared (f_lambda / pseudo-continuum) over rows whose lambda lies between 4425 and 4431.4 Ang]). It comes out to -0.80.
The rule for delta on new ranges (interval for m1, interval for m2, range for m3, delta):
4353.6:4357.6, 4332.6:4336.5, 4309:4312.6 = 28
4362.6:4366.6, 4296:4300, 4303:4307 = 18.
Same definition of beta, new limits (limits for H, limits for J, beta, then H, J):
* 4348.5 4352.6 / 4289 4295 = 0.87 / 11.93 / 13.67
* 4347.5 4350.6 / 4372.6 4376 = 0.89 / 11.93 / 13.37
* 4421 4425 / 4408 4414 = 1.00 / 14.66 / 14.6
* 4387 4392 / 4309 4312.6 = 1.02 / 12.96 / 12.75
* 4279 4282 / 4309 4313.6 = 1.18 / 15.03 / 12.75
